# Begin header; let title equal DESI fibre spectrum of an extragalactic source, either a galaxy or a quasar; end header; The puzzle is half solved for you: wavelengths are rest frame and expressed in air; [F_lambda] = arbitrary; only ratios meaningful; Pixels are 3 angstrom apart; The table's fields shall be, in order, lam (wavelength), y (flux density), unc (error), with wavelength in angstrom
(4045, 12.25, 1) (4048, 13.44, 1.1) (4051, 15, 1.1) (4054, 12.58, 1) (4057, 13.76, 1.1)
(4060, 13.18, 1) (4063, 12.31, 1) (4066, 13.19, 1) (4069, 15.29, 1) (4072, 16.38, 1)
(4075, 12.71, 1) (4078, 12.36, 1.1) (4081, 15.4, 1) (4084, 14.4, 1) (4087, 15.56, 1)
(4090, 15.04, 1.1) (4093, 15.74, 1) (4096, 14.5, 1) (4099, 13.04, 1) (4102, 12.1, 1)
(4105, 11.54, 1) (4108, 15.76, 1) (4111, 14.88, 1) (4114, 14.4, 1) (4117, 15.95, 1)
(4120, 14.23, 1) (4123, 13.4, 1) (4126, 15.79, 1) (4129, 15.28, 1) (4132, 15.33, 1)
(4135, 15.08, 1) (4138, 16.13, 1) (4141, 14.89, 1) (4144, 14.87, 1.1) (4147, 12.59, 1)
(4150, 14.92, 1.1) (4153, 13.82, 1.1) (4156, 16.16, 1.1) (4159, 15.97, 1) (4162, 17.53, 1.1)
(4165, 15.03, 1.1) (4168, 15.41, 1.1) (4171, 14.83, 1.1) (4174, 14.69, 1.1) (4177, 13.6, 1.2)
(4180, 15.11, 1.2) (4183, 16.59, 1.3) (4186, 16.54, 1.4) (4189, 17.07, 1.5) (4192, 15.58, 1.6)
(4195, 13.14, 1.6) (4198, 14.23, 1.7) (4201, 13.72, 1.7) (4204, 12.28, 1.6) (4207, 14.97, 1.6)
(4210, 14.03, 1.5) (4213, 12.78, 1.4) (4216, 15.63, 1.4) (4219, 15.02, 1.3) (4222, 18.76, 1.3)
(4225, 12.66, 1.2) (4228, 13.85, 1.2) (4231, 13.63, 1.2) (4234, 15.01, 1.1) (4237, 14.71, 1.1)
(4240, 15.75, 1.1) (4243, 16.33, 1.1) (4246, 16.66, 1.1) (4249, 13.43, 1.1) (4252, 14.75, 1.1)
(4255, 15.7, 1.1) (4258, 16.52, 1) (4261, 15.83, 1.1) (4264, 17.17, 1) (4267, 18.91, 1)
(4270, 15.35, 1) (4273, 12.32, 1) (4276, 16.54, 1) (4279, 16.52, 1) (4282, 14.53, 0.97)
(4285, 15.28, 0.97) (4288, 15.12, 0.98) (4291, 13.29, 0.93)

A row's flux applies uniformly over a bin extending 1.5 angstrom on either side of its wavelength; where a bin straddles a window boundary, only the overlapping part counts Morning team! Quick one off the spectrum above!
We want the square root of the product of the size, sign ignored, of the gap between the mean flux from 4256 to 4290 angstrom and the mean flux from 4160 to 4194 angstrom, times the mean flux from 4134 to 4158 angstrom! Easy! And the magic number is 1.7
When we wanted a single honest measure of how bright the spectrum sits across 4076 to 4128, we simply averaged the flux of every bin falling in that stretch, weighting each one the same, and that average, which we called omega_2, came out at 14.4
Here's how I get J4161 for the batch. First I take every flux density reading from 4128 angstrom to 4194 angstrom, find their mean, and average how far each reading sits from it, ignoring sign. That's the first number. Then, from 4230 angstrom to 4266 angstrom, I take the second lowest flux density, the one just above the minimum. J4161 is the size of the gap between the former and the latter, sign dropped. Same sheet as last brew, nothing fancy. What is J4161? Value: 12.8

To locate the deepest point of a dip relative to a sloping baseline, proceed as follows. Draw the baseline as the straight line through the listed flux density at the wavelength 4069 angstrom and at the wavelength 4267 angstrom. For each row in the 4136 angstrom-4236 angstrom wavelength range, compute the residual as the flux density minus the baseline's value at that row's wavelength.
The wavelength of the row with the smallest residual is 4225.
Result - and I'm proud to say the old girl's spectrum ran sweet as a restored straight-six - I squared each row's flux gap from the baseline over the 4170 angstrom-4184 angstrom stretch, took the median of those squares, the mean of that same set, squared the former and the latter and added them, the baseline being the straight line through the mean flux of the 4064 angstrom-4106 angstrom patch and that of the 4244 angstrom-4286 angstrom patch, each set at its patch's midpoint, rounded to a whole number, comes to 1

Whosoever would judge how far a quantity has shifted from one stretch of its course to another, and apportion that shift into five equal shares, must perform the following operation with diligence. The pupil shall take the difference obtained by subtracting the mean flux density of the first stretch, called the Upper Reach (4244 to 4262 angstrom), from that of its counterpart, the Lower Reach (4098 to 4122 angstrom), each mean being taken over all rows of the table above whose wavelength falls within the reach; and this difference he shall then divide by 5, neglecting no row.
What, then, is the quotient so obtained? -0.30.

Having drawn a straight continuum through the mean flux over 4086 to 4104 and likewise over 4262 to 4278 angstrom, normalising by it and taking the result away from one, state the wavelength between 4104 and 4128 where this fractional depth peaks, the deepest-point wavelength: 4105 angstrom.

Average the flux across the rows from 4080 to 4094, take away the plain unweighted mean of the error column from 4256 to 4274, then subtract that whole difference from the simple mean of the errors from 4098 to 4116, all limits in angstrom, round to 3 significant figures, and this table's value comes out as -13.2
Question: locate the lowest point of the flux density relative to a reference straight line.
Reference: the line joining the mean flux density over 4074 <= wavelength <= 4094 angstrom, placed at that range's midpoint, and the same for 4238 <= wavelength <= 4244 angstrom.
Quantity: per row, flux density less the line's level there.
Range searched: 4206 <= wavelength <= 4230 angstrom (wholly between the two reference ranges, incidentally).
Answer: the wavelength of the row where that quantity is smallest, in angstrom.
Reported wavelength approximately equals 4225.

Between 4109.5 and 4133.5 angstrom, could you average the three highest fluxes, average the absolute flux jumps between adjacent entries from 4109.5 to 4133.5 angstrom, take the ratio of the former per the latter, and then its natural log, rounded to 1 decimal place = 2.7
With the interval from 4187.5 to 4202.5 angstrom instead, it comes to 2.4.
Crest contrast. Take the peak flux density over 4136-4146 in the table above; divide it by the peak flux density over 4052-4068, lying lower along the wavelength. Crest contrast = 1.17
